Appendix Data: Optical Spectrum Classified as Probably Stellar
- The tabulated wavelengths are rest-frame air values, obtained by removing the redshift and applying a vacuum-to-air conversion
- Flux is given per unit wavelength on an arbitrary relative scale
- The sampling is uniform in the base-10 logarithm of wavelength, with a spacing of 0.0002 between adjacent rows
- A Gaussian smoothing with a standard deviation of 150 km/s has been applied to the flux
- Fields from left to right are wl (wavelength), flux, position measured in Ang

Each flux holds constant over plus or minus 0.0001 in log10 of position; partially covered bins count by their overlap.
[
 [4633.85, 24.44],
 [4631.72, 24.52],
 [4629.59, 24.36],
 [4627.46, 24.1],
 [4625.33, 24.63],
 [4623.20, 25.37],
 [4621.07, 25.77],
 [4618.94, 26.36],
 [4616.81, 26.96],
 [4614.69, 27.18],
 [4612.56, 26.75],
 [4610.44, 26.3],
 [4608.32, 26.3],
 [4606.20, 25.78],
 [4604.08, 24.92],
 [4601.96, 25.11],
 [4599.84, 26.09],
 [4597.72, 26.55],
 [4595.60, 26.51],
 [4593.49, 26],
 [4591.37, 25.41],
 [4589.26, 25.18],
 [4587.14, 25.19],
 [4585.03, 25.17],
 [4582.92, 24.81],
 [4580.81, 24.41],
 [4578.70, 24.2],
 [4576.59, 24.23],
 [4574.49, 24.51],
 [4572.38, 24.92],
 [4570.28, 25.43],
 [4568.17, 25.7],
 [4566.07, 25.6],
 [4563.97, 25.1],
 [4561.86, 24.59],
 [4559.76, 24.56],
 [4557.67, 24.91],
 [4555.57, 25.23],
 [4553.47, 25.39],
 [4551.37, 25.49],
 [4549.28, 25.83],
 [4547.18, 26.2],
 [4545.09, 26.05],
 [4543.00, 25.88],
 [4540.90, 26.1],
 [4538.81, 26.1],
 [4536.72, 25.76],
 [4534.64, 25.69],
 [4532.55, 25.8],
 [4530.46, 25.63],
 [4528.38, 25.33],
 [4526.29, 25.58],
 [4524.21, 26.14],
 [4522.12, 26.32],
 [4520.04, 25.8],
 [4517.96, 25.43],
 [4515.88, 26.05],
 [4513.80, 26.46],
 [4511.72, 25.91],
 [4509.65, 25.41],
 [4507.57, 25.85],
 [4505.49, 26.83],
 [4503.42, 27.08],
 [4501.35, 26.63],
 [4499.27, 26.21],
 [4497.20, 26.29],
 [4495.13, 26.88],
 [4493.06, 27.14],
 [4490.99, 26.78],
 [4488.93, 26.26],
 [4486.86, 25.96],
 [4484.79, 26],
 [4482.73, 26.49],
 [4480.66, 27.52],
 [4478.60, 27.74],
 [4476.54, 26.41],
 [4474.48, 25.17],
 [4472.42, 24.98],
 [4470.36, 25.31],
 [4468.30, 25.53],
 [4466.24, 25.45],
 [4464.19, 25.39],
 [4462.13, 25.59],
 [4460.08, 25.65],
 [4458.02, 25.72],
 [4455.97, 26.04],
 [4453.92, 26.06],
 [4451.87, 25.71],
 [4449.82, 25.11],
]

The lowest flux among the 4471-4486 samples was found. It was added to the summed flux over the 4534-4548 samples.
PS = 207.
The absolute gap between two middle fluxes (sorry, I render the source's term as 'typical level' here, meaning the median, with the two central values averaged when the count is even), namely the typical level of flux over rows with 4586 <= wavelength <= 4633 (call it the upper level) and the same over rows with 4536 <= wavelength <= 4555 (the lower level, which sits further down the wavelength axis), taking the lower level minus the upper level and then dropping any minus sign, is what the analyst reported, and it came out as 0.1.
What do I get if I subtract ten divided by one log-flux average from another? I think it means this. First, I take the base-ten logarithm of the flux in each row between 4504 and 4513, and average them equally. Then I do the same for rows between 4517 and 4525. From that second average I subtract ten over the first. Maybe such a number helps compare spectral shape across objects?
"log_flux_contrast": -5.65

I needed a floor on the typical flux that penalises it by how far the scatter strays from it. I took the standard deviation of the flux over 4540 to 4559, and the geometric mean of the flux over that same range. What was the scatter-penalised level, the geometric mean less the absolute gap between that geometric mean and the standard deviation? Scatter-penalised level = 0.4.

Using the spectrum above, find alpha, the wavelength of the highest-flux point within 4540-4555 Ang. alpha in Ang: 4547.18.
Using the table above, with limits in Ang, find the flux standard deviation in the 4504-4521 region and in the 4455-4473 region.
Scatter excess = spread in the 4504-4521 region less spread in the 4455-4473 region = 0.2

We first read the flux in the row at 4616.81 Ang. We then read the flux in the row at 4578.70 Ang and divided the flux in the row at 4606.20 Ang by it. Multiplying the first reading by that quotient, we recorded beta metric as 29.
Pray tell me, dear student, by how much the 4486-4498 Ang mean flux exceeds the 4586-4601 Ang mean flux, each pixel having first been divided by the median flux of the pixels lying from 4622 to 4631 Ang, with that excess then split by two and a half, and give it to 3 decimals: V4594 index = 0.012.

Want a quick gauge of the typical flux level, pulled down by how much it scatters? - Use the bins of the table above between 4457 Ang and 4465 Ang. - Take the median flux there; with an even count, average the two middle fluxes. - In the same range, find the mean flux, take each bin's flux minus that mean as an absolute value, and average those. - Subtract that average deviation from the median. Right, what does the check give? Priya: 25.5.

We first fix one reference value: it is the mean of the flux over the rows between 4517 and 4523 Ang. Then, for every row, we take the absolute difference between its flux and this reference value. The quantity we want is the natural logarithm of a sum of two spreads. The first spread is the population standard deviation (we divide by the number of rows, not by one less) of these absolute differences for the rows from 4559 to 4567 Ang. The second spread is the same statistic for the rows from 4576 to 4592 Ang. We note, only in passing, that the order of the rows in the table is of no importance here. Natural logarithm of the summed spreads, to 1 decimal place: -0.1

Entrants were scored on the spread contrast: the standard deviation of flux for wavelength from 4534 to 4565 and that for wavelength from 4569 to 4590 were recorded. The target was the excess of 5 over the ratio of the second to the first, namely 4.2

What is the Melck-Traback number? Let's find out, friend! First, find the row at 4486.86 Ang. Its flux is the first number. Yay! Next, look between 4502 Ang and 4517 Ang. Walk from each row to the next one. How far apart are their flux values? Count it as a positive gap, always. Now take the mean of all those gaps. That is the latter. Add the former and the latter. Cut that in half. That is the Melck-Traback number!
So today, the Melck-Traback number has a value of 13.2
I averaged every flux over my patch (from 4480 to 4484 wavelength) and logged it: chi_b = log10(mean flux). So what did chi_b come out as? 1.43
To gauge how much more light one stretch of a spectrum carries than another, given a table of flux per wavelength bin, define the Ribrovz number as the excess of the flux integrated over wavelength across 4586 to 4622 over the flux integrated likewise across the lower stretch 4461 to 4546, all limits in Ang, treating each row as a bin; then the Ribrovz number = -1279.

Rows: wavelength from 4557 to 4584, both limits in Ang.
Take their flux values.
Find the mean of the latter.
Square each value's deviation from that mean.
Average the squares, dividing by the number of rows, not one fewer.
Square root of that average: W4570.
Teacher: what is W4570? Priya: 0.48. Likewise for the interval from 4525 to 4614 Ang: 0.64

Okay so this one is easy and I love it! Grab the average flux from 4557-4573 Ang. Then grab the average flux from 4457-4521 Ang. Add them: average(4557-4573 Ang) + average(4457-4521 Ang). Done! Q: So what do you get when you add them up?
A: 51.2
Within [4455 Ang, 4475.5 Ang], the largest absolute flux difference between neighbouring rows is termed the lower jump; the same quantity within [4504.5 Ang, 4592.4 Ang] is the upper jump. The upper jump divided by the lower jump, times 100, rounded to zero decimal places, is 297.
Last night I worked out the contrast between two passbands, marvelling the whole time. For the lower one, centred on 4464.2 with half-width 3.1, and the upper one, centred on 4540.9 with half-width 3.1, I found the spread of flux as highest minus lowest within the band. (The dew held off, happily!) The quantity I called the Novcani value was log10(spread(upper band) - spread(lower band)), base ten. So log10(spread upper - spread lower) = -1.7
